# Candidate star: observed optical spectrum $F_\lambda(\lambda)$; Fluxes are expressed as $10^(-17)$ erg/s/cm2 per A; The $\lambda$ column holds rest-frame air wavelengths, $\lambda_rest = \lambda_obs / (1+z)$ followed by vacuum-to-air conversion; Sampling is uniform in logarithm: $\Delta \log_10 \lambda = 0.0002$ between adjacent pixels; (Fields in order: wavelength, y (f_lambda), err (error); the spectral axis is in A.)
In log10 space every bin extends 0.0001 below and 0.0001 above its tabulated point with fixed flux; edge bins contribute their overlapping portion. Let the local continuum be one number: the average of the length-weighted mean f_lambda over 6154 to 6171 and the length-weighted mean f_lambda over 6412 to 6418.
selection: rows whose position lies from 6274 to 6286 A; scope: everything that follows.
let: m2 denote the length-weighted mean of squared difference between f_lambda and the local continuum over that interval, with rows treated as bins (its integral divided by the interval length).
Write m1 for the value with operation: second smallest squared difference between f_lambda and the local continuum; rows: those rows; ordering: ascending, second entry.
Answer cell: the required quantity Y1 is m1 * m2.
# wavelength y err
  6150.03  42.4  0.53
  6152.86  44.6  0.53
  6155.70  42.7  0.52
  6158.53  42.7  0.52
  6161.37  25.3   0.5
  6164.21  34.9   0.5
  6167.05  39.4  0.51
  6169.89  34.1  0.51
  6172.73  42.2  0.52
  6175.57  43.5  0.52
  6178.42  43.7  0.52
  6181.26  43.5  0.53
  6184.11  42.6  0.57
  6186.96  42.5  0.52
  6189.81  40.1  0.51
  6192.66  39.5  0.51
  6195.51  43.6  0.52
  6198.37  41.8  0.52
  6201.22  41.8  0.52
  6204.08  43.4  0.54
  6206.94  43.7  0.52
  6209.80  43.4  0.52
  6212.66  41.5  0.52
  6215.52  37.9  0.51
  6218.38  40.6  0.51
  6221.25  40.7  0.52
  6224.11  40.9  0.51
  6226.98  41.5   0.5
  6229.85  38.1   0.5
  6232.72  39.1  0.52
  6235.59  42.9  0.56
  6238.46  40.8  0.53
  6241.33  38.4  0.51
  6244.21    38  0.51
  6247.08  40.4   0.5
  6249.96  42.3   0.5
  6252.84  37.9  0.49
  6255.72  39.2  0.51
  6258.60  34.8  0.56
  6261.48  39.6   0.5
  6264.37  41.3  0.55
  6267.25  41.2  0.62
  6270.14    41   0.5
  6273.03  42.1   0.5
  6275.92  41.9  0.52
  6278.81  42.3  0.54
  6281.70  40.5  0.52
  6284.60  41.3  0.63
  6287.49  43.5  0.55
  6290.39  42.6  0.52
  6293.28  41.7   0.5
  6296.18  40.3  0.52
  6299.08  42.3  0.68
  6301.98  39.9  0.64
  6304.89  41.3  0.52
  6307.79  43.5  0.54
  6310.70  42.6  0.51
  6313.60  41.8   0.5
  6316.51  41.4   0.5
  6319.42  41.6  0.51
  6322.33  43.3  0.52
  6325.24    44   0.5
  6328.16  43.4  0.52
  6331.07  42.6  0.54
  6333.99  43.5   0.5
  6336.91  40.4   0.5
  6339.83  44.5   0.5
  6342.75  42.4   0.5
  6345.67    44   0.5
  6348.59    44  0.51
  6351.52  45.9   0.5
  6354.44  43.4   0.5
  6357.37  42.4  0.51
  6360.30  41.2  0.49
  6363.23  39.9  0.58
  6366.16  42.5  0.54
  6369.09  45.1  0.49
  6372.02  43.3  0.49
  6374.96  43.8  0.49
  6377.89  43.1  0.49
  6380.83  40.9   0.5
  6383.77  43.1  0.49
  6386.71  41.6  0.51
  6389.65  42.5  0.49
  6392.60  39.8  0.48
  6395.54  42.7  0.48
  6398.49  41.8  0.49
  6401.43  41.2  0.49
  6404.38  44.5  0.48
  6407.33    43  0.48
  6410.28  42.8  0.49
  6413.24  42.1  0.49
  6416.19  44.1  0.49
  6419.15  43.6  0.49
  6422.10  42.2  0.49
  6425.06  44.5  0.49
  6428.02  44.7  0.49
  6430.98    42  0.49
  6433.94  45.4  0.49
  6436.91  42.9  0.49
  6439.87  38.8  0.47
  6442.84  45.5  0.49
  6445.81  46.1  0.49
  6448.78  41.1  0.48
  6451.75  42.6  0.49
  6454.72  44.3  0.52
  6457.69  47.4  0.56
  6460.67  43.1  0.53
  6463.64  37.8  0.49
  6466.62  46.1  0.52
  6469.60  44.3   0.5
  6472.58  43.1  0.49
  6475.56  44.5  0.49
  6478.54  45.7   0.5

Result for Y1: 6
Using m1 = 1.9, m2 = 3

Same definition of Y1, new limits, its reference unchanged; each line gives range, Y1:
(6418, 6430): 206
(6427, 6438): 147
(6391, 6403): 6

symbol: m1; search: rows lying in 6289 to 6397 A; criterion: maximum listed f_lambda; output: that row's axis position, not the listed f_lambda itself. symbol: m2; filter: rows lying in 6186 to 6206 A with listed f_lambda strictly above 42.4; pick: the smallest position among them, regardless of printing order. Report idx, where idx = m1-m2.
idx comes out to 164.6 A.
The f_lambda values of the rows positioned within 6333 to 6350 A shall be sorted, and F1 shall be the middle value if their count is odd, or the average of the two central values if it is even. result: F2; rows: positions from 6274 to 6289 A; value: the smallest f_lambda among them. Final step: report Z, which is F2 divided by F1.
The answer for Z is 0.93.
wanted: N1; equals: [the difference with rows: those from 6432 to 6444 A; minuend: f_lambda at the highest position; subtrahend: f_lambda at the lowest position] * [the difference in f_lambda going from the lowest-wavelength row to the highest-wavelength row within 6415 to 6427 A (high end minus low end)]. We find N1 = 0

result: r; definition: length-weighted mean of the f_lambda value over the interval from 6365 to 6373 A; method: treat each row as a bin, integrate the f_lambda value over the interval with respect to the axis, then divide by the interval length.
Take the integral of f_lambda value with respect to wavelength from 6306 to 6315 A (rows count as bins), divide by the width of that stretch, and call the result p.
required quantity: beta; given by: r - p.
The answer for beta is 1.1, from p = 42.6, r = 44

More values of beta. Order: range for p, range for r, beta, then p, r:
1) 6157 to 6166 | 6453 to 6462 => 10.3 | 34.6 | 45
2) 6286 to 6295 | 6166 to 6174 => -4.1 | 42.6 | 38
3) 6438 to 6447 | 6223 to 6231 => -3.2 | 43.4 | 40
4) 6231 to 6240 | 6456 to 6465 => 2.0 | 40.8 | 43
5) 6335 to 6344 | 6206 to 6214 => 0.4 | 42.5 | 43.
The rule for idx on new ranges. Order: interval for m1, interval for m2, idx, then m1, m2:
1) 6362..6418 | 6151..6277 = 216.2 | 6369.09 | 6152.86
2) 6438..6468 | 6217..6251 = 222.1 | 6457.69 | 6235.59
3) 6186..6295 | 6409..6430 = -203.3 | 6206.94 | 6410.28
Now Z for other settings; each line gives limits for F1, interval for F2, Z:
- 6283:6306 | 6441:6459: 0.99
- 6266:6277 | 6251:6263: 0.84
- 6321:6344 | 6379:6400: 0.92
